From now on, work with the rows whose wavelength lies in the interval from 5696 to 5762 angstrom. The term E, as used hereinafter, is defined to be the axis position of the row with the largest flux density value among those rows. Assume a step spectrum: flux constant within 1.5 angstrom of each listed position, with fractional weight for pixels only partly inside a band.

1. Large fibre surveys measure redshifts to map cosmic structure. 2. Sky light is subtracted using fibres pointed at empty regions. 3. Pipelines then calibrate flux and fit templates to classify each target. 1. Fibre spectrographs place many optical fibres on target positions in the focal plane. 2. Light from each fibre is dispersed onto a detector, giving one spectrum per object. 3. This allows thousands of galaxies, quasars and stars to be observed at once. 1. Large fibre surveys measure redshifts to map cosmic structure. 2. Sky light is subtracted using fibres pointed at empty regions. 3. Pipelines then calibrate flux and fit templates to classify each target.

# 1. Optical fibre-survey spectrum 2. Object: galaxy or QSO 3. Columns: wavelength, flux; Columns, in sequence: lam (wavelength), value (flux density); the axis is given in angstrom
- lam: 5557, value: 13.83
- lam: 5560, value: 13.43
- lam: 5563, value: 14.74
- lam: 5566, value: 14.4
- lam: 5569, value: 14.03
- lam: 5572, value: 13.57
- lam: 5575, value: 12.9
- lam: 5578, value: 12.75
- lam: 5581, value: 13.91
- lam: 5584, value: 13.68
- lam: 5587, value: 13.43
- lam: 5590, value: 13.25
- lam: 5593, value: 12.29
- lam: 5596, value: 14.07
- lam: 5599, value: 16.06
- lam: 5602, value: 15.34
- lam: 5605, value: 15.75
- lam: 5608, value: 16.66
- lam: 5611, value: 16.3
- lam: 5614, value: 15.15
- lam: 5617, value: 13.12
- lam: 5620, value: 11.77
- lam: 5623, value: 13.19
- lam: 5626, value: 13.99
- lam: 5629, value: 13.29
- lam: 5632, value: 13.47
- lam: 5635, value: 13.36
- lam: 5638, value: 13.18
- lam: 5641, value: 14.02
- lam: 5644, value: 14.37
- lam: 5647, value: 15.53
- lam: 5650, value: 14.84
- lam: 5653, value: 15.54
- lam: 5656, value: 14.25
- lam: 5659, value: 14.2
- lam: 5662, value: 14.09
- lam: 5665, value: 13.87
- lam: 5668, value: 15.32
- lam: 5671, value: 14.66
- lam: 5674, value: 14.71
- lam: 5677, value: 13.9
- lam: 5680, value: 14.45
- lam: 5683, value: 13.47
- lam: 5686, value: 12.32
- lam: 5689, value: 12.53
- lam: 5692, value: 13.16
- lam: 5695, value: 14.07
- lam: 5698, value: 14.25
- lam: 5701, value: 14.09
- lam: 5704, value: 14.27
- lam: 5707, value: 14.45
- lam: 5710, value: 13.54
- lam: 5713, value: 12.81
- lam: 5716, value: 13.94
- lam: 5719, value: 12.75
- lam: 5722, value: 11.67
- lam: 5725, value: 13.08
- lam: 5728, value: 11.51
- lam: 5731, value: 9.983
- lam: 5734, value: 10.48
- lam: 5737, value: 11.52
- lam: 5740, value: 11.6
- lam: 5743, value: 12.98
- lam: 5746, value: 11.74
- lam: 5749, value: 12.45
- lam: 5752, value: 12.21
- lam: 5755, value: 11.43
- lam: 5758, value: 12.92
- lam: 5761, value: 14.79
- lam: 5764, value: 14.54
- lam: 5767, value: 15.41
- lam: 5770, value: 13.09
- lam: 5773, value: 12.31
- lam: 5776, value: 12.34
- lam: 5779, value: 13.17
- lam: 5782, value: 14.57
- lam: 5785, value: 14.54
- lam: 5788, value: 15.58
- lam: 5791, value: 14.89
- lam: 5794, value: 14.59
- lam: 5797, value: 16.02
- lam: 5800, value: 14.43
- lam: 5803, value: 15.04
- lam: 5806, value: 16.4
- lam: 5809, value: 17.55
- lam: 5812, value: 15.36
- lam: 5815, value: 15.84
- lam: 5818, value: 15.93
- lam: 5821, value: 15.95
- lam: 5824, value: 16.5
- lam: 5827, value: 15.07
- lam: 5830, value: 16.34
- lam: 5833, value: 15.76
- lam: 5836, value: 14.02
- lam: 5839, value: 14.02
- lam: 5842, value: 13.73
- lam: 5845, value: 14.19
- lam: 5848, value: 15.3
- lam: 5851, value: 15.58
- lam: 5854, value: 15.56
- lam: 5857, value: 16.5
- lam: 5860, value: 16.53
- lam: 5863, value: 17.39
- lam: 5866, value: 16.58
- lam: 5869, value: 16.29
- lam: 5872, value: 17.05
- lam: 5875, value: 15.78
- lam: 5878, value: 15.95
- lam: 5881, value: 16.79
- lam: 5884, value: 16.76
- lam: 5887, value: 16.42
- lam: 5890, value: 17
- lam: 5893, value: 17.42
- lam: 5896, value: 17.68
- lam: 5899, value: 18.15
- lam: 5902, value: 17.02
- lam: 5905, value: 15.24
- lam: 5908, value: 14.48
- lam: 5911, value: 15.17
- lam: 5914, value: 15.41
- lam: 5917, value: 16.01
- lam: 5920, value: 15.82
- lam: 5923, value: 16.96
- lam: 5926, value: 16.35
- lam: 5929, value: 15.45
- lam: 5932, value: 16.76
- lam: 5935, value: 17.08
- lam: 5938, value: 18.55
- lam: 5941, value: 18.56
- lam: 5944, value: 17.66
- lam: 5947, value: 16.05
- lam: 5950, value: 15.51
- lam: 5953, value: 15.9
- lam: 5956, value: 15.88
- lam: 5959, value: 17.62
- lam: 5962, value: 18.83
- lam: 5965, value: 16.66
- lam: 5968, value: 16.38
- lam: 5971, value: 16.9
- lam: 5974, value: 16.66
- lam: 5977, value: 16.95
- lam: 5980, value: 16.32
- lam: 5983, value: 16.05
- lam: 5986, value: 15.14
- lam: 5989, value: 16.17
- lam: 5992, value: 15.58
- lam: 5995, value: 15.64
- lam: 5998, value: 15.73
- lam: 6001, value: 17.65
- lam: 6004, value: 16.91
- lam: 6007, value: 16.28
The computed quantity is 5761 angstrom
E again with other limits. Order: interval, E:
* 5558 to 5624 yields 5608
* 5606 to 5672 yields 5608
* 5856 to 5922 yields 5899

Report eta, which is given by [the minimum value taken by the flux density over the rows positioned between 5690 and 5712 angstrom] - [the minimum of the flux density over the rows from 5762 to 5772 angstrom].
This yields 0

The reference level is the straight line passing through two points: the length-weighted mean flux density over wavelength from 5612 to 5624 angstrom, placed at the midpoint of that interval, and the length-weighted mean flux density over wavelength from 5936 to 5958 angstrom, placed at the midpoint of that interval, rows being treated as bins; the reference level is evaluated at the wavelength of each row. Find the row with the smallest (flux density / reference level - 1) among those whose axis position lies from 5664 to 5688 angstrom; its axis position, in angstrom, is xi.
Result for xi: 5686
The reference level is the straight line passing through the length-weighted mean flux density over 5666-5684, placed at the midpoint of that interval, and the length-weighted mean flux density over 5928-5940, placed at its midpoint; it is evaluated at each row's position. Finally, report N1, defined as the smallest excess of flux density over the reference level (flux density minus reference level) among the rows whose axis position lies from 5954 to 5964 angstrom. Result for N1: -1.4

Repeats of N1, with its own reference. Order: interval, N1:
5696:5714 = -2.0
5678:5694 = -2.2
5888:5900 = 0.4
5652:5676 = -0.5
